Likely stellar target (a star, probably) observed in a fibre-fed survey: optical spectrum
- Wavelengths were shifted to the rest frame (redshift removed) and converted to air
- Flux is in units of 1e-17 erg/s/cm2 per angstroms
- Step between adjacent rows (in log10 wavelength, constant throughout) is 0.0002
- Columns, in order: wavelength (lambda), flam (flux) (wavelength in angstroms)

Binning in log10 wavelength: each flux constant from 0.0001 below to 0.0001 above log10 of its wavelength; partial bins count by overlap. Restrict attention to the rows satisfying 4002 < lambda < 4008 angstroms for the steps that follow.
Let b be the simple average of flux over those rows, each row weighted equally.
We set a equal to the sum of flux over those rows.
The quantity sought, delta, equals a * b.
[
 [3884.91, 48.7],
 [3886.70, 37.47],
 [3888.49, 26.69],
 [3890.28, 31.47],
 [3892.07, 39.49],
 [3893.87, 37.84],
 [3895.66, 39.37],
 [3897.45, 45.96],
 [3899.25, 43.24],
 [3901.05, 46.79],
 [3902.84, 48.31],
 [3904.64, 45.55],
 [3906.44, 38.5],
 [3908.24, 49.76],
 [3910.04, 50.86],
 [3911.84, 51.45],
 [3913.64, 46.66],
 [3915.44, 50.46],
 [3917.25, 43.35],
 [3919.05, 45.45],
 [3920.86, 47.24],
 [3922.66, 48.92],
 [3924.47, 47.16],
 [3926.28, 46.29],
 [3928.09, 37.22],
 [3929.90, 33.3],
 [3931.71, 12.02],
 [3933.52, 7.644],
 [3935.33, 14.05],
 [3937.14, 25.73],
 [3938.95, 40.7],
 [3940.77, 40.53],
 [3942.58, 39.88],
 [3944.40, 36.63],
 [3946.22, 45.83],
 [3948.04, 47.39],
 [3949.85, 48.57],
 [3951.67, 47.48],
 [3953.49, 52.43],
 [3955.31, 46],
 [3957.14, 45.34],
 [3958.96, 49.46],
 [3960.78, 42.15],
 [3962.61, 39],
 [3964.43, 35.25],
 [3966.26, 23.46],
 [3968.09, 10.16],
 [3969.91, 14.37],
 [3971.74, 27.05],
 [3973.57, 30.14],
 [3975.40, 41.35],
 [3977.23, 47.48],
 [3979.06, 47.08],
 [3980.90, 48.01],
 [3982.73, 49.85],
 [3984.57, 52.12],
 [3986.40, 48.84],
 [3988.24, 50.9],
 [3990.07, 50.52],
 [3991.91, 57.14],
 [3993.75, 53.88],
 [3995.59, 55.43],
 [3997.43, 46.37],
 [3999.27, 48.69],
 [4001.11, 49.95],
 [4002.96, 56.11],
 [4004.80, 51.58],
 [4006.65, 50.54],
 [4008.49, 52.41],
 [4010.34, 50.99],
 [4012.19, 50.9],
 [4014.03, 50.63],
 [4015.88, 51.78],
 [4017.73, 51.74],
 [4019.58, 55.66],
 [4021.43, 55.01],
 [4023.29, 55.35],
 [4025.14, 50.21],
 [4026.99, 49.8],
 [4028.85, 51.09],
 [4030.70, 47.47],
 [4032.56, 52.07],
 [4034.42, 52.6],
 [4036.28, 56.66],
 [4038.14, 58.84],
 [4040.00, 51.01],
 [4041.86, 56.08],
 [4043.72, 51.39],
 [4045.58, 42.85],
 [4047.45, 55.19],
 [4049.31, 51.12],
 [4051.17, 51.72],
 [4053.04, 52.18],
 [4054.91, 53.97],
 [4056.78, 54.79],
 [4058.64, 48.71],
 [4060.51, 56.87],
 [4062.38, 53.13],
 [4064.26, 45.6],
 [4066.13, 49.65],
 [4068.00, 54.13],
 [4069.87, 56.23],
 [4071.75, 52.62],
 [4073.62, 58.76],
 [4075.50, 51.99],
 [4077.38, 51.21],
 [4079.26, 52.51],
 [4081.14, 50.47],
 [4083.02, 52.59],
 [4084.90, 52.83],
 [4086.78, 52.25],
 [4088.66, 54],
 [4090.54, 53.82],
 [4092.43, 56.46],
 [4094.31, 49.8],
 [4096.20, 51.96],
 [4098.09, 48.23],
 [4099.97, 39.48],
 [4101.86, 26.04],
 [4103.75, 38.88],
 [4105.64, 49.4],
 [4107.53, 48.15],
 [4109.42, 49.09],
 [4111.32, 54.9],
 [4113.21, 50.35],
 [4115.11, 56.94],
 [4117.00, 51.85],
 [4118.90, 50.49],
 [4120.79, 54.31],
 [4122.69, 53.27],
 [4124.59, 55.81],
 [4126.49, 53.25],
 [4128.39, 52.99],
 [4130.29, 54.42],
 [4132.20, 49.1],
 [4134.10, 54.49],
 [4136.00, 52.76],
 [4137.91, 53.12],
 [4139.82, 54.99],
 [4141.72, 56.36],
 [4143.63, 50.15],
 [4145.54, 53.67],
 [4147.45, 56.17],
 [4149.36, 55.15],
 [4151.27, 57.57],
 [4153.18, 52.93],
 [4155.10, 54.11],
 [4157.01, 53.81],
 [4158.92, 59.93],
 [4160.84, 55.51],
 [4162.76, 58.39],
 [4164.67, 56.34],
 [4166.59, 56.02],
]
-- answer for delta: 8346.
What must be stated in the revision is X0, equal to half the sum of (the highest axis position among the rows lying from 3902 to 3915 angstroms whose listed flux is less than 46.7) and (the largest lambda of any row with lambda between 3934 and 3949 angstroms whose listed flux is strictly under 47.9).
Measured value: 3930.8 angstroms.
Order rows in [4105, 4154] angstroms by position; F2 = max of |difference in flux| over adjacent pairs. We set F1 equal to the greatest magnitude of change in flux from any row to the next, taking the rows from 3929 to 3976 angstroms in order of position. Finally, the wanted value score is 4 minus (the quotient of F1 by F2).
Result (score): 0.77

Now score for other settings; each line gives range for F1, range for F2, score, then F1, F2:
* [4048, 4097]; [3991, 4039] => 3.10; 8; 9.1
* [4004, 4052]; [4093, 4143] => 3.08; 12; 13.4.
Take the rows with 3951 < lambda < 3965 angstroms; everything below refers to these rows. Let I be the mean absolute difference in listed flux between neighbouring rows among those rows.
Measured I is 4.3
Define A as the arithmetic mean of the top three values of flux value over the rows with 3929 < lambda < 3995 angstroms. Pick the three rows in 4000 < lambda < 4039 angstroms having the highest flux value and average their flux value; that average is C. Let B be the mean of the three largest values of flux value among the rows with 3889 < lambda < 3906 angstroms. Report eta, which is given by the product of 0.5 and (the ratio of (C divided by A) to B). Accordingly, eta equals 0.0112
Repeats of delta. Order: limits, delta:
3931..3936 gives 379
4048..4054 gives 8010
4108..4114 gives 7940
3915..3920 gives 6464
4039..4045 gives 8372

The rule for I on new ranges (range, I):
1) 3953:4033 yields 3.7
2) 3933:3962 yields 4.9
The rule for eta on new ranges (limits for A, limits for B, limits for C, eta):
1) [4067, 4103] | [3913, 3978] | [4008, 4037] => 0.0096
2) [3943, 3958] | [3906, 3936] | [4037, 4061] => 0.0114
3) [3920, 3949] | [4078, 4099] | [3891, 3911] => 0.0095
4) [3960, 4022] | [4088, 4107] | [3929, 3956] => 0.0080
